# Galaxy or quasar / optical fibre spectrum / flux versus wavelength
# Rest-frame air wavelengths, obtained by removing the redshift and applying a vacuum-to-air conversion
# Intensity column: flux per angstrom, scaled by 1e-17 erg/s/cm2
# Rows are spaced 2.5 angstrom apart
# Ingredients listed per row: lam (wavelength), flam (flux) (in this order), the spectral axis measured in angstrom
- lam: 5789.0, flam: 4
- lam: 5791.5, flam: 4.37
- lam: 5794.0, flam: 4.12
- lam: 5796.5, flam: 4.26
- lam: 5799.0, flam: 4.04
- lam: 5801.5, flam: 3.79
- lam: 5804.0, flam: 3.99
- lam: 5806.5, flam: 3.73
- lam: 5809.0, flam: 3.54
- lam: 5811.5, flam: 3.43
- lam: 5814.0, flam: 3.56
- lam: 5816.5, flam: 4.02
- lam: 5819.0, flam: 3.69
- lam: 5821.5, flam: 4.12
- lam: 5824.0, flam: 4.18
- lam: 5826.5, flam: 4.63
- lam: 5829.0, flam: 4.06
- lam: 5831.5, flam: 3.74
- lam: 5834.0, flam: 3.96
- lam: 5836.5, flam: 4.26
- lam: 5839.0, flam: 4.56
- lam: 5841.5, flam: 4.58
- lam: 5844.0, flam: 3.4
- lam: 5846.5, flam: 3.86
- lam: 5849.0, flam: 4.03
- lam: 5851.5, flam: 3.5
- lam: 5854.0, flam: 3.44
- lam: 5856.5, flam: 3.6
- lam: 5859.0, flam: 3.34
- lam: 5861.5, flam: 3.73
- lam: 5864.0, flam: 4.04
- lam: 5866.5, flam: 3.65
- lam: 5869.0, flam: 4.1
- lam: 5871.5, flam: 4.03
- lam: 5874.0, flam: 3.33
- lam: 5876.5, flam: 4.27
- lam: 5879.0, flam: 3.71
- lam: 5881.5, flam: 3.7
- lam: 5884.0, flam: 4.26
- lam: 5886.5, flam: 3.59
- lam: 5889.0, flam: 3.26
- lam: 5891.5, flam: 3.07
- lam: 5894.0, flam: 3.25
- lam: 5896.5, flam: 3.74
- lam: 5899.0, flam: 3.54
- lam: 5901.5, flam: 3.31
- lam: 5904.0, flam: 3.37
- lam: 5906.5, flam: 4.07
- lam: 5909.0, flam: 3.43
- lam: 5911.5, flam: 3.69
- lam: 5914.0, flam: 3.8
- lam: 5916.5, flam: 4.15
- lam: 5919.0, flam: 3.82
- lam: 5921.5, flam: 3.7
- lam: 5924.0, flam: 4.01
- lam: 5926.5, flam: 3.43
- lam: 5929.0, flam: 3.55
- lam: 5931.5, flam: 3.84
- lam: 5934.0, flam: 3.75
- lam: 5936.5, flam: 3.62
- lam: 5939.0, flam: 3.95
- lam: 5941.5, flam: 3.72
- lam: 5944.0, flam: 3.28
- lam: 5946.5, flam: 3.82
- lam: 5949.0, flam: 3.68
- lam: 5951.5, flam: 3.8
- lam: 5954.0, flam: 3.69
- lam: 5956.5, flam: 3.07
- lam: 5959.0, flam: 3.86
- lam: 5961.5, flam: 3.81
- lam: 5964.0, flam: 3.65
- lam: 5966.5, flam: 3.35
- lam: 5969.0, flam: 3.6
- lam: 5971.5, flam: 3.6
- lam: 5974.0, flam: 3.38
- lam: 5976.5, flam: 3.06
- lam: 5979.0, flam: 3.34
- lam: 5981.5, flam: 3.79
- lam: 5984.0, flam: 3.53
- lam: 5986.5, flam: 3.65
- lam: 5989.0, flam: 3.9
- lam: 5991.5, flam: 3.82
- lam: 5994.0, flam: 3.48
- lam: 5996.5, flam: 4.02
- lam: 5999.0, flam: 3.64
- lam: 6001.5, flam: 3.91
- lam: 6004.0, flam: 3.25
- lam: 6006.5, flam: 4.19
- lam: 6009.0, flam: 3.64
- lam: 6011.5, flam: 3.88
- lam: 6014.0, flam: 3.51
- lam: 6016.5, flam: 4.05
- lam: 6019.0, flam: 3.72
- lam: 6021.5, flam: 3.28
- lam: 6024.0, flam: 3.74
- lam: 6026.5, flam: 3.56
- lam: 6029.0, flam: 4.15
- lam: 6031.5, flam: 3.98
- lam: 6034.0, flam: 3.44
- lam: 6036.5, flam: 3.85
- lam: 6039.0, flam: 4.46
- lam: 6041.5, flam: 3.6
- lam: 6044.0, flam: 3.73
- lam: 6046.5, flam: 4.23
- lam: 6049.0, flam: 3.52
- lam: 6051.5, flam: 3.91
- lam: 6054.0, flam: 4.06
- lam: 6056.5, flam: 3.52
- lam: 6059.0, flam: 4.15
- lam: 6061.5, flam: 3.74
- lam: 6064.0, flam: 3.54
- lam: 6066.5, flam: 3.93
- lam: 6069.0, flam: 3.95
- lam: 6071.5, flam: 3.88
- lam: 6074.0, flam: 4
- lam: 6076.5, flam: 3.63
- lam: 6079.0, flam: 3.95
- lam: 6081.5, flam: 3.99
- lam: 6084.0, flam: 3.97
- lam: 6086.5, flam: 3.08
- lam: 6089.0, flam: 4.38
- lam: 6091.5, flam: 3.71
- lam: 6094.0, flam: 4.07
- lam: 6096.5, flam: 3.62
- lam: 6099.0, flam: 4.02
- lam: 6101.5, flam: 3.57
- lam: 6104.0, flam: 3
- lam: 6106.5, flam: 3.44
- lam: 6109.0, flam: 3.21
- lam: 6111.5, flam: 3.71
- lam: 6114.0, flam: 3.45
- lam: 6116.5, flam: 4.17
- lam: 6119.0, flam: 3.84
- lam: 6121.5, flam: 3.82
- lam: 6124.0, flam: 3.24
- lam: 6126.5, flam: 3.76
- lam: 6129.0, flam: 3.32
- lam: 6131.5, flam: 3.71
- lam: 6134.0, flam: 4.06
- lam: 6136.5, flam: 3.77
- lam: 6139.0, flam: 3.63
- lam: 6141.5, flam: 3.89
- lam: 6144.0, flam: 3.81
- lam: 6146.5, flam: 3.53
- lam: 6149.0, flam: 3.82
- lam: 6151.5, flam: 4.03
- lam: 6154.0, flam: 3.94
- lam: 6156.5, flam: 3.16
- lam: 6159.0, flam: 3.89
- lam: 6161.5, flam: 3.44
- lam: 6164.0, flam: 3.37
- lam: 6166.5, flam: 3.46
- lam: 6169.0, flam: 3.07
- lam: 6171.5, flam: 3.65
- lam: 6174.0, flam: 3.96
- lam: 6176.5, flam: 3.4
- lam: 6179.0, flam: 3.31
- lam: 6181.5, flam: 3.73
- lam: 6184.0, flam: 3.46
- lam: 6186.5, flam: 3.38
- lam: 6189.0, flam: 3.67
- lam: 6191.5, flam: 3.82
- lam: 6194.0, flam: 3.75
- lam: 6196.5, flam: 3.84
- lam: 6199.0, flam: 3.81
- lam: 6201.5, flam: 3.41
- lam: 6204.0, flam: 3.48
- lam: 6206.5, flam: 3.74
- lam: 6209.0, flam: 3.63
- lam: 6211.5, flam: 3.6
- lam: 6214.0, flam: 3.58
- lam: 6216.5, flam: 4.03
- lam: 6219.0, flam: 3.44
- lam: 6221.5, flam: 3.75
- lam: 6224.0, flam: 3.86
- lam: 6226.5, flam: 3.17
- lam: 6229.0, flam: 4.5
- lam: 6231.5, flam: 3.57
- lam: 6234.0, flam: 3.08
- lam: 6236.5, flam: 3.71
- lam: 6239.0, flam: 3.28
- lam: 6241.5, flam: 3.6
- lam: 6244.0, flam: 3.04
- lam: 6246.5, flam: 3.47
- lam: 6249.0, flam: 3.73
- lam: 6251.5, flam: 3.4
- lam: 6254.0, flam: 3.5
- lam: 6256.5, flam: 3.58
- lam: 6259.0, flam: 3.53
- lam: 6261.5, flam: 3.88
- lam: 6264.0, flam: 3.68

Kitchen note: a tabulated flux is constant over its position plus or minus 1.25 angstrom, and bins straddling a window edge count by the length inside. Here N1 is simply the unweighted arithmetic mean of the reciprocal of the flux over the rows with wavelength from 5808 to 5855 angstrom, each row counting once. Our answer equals 0.257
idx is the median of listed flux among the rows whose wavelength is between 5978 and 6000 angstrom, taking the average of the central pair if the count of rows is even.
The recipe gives 3.65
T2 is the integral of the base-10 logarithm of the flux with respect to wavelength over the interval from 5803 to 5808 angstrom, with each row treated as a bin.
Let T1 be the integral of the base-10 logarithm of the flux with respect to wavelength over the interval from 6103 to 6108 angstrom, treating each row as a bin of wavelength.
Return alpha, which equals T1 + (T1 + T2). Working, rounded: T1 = 2.54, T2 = 2.92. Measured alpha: 8.00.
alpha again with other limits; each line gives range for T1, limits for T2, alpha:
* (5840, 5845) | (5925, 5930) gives 8.75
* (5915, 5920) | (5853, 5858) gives 8.73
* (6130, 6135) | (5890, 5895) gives 8.34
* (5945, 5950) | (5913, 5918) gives 8.71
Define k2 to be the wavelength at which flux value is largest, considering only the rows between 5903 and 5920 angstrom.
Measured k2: 5916.5 angstrom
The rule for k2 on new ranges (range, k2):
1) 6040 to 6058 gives 6046.5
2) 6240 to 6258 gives 6249.0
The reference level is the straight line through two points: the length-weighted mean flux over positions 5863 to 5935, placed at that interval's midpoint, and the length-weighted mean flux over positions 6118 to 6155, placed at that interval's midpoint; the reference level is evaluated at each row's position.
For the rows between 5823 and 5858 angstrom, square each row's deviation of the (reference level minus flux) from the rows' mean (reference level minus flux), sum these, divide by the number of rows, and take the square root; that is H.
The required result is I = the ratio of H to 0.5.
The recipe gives 0.82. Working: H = 0.41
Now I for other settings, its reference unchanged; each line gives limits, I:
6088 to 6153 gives 0.62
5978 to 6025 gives 0.51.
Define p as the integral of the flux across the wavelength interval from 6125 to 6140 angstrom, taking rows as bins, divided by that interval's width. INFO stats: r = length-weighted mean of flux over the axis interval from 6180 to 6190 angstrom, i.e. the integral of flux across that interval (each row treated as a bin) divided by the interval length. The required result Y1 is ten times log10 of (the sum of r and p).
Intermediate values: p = 3.70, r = 3.55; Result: 8.6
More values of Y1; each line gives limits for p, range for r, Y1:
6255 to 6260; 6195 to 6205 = 8.6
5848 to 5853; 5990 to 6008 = 8.7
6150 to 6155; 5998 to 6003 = 8.9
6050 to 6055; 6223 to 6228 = 8.8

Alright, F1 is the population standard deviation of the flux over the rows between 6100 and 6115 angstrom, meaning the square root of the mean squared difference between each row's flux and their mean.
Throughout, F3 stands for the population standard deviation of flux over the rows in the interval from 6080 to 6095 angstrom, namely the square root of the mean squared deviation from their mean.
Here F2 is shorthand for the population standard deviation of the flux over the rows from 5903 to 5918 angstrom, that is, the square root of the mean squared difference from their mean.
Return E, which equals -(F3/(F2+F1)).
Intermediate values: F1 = 0.233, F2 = 0.29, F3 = 0.40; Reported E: -0.77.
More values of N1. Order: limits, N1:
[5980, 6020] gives 0.268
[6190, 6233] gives 0.271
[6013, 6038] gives 0.270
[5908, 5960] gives 0.272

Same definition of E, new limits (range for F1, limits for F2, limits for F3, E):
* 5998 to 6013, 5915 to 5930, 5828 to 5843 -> -0.57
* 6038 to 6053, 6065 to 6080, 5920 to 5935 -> -0.41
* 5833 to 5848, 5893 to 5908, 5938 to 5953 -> -0.30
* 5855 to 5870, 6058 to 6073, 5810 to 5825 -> -0.64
